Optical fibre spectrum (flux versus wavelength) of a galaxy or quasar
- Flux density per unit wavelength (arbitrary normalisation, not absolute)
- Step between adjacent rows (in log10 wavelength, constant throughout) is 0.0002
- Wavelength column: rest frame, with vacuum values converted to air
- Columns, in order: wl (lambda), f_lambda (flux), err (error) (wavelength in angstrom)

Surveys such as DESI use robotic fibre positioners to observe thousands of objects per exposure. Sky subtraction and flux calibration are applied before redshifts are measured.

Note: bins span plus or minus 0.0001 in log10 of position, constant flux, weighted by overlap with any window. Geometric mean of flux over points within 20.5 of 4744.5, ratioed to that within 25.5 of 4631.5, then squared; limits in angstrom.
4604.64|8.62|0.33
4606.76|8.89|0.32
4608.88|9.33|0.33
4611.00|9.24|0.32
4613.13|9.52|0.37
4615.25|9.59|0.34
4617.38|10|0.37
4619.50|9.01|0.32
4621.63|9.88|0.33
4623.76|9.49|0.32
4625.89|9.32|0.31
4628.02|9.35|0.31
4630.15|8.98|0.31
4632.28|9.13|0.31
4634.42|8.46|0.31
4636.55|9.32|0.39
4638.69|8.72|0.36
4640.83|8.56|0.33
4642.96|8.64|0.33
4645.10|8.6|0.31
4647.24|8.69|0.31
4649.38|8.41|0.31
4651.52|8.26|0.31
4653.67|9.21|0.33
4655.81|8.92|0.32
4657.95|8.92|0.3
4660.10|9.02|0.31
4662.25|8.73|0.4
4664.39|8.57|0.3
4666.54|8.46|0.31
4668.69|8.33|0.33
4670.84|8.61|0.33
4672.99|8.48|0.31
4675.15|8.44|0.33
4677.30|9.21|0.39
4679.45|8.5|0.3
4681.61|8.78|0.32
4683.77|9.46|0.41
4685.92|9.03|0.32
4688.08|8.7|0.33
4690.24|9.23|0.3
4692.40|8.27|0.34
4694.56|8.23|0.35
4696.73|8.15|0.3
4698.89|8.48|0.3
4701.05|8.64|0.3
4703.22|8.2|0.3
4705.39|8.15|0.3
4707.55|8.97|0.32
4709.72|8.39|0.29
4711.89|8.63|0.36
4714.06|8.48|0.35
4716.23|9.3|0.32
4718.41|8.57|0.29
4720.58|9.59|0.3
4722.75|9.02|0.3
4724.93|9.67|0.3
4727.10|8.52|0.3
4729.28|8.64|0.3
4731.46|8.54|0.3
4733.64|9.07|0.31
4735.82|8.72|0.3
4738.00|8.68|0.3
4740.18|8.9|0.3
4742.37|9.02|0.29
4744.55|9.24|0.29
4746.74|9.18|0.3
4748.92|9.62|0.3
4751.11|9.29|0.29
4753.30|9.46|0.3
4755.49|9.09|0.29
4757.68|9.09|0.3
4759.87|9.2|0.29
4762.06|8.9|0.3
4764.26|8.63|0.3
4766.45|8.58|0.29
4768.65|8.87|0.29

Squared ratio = 0.99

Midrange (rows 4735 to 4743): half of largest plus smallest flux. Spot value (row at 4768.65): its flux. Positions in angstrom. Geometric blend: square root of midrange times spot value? 8.9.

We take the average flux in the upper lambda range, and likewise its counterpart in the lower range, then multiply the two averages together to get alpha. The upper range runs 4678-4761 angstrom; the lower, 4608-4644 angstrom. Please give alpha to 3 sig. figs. 81.6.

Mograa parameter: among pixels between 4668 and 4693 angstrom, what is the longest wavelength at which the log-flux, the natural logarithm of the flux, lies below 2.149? 4692.40 angstrom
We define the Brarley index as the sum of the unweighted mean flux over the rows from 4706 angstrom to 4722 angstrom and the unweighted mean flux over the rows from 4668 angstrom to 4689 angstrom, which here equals 17.60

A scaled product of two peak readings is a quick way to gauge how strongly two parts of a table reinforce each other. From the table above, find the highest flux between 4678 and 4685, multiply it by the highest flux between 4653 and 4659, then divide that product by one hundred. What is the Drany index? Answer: 0.87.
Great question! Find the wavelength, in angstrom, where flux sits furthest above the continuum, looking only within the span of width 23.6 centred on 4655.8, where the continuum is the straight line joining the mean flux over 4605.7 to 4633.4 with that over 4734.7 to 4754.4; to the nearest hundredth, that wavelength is 4653.67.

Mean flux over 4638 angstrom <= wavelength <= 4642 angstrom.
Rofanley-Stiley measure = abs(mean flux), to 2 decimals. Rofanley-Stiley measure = 8.64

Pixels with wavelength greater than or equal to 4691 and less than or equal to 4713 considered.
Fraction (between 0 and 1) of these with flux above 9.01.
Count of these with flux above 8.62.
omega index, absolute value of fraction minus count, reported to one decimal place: 3.0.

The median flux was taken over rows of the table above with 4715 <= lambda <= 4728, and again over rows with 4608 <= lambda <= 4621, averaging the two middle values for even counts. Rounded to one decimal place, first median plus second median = 18.6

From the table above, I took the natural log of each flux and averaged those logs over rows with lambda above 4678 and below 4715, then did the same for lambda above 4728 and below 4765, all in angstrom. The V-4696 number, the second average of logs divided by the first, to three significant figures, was 1.02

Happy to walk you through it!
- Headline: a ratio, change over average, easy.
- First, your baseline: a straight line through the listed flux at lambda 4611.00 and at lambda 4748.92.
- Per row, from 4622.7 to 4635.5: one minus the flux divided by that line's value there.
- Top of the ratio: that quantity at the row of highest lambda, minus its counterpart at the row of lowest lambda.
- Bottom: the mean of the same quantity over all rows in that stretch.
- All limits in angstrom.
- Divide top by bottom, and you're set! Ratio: 6.3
